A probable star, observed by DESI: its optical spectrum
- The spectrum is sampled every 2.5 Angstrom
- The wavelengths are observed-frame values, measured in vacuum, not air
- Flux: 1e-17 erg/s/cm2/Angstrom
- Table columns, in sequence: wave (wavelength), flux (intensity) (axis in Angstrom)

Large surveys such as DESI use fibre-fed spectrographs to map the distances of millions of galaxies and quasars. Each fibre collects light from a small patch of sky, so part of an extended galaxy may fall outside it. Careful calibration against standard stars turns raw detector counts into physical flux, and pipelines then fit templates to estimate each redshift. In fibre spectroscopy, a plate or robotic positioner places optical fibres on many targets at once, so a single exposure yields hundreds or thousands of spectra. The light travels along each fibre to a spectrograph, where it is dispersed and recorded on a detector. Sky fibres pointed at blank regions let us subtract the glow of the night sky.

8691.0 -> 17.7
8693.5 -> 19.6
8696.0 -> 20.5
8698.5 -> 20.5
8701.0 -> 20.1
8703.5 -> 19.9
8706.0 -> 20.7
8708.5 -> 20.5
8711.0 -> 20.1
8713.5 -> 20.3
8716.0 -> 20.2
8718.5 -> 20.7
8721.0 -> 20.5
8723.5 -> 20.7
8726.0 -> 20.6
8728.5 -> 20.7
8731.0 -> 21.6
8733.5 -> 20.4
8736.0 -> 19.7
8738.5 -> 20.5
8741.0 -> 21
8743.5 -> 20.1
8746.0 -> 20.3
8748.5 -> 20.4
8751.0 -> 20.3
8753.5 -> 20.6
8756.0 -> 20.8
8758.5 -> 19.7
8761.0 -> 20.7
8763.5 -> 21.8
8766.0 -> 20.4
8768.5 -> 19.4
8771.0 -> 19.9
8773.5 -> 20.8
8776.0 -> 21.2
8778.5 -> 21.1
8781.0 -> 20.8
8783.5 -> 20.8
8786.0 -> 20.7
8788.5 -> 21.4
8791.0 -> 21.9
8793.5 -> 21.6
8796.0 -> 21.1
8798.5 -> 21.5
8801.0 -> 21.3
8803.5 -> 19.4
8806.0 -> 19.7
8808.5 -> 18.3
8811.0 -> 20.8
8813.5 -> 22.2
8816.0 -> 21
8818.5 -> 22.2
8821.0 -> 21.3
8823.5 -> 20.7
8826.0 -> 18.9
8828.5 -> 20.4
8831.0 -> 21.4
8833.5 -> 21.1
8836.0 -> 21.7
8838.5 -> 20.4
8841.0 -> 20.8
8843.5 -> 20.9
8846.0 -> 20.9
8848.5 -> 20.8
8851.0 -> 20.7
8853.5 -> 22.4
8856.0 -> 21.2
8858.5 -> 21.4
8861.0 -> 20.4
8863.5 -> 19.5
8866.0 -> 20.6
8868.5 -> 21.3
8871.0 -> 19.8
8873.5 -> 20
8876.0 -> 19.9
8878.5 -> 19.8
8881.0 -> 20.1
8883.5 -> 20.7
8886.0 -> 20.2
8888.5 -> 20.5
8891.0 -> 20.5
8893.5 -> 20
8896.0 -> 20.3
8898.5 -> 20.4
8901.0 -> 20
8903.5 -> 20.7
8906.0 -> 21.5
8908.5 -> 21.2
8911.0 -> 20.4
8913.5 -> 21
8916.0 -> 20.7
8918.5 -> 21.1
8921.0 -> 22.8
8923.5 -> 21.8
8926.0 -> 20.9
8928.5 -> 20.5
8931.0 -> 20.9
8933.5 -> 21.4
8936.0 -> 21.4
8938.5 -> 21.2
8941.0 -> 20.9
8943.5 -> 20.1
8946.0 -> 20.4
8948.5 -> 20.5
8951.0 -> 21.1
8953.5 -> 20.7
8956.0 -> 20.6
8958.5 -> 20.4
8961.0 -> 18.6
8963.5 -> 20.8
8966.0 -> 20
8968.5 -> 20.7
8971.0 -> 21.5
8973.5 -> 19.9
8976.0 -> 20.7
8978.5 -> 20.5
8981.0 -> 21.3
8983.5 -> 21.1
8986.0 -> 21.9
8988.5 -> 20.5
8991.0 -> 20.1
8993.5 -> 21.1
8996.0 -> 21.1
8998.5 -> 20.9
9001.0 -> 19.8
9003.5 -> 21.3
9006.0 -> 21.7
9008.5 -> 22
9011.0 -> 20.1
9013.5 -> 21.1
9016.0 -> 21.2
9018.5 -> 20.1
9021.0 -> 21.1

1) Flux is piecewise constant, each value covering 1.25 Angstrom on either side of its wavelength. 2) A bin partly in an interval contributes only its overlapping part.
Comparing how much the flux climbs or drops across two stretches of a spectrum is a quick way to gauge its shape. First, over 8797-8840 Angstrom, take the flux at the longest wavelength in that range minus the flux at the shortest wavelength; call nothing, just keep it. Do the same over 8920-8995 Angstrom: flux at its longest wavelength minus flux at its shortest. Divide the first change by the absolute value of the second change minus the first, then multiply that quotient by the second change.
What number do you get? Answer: 3.1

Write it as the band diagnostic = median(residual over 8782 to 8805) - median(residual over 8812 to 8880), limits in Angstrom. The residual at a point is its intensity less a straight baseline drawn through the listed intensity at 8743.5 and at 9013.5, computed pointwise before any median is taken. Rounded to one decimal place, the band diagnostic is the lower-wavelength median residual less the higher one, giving 0.6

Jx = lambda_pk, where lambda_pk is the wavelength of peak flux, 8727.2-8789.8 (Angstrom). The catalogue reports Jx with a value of 8763.5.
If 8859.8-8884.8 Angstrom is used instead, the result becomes 8868.5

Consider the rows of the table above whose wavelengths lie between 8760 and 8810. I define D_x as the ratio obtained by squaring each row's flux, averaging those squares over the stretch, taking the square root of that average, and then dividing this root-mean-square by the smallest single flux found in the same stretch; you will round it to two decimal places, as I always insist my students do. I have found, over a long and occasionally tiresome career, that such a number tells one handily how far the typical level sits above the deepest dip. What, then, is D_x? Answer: 1.13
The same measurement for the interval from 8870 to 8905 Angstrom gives 1.02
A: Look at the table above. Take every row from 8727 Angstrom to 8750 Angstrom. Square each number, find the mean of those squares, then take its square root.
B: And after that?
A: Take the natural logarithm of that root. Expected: 3.022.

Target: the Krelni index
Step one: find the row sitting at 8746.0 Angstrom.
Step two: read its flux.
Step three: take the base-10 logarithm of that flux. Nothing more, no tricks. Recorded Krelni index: 1.31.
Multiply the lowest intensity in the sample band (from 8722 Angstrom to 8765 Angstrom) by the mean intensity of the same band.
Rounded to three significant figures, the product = 405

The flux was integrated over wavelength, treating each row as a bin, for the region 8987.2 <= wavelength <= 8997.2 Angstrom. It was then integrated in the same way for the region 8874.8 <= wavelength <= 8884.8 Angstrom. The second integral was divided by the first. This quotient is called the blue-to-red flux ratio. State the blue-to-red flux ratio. 1.0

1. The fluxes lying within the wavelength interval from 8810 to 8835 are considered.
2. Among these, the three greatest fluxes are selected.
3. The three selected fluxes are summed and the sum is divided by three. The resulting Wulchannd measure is 21.9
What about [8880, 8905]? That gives 20.6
